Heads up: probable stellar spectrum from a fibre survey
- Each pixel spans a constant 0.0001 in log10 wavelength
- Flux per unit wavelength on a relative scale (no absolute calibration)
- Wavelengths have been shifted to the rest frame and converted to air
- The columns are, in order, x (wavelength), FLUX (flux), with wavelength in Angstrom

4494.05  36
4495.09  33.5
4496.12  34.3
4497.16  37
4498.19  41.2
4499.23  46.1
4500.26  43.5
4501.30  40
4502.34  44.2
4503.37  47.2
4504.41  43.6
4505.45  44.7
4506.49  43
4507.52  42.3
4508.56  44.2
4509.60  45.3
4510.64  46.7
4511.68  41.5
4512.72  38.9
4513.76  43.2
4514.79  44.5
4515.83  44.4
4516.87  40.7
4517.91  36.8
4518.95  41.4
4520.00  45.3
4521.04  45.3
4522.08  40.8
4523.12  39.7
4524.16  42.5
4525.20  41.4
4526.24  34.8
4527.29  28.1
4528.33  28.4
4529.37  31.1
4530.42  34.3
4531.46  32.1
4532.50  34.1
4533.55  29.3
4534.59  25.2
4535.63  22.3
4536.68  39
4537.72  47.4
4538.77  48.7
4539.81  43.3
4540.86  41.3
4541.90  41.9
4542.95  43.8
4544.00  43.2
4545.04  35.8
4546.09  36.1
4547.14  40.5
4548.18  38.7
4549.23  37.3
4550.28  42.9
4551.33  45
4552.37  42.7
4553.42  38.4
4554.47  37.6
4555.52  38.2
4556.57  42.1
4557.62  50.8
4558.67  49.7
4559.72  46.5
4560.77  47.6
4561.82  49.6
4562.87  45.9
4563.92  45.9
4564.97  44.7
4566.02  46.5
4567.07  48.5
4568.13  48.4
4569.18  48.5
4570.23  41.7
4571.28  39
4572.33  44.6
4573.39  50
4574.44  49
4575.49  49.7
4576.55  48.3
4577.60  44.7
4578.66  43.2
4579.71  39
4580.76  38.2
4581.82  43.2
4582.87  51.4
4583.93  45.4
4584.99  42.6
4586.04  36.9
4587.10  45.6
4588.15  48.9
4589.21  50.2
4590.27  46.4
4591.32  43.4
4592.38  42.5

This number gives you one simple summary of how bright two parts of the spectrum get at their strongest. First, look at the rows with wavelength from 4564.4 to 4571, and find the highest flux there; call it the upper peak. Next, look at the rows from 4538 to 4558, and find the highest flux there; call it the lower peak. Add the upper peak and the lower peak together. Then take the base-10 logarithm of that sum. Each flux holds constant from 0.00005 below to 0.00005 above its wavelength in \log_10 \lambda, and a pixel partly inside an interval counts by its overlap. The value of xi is 1.997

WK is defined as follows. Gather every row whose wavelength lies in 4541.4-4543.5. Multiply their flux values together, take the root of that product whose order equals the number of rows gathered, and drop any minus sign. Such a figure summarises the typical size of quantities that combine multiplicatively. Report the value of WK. 42.8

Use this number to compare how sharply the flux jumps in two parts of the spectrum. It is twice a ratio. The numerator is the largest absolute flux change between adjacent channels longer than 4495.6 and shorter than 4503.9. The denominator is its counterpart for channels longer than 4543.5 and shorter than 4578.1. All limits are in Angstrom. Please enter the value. 1.13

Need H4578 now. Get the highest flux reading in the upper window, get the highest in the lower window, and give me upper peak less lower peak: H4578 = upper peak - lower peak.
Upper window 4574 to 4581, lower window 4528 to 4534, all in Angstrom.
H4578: 15.4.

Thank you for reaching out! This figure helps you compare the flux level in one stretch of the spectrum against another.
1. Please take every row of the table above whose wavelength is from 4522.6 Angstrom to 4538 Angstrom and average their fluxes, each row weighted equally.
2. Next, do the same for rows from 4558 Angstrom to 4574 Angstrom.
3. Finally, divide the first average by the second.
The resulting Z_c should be 0.73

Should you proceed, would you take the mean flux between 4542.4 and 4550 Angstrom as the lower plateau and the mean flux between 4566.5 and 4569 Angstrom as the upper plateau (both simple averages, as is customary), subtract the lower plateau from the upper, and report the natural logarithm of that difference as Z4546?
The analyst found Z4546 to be 2.2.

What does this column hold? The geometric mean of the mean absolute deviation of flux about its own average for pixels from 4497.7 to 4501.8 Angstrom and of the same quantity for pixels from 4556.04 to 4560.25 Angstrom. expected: 2.5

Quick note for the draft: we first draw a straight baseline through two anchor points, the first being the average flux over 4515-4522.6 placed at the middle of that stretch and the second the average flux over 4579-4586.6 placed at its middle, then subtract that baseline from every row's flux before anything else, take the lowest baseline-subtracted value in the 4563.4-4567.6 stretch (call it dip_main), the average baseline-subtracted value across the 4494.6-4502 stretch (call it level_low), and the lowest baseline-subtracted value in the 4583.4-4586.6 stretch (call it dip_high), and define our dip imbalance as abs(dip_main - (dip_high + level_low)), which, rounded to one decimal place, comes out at 10.5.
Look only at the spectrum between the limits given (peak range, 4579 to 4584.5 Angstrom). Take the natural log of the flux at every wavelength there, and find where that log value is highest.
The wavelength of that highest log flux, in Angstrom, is 4582.87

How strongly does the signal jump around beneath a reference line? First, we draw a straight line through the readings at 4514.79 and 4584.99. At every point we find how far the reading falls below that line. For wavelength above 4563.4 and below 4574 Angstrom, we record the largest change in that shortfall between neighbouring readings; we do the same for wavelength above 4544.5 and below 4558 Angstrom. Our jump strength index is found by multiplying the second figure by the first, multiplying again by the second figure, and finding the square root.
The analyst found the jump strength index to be 23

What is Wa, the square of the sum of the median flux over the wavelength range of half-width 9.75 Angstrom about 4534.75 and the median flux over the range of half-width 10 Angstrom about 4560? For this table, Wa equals 6512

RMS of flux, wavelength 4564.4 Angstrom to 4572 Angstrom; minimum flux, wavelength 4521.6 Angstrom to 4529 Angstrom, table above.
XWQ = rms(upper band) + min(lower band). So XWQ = 73.6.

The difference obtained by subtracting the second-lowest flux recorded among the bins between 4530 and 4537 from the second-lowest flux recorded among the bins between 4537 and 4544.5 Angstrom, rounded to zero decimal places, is 17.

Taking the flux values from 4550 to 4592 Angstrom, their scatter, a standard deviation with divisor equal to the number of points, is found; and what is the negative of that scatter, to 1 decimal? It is -4.1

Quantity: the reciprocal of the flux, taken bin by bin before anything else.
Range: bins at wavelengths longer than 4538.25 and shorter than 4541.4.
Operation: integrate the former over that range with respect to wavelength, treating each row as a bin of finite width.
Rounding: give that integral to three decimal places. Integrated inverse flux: 0.071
